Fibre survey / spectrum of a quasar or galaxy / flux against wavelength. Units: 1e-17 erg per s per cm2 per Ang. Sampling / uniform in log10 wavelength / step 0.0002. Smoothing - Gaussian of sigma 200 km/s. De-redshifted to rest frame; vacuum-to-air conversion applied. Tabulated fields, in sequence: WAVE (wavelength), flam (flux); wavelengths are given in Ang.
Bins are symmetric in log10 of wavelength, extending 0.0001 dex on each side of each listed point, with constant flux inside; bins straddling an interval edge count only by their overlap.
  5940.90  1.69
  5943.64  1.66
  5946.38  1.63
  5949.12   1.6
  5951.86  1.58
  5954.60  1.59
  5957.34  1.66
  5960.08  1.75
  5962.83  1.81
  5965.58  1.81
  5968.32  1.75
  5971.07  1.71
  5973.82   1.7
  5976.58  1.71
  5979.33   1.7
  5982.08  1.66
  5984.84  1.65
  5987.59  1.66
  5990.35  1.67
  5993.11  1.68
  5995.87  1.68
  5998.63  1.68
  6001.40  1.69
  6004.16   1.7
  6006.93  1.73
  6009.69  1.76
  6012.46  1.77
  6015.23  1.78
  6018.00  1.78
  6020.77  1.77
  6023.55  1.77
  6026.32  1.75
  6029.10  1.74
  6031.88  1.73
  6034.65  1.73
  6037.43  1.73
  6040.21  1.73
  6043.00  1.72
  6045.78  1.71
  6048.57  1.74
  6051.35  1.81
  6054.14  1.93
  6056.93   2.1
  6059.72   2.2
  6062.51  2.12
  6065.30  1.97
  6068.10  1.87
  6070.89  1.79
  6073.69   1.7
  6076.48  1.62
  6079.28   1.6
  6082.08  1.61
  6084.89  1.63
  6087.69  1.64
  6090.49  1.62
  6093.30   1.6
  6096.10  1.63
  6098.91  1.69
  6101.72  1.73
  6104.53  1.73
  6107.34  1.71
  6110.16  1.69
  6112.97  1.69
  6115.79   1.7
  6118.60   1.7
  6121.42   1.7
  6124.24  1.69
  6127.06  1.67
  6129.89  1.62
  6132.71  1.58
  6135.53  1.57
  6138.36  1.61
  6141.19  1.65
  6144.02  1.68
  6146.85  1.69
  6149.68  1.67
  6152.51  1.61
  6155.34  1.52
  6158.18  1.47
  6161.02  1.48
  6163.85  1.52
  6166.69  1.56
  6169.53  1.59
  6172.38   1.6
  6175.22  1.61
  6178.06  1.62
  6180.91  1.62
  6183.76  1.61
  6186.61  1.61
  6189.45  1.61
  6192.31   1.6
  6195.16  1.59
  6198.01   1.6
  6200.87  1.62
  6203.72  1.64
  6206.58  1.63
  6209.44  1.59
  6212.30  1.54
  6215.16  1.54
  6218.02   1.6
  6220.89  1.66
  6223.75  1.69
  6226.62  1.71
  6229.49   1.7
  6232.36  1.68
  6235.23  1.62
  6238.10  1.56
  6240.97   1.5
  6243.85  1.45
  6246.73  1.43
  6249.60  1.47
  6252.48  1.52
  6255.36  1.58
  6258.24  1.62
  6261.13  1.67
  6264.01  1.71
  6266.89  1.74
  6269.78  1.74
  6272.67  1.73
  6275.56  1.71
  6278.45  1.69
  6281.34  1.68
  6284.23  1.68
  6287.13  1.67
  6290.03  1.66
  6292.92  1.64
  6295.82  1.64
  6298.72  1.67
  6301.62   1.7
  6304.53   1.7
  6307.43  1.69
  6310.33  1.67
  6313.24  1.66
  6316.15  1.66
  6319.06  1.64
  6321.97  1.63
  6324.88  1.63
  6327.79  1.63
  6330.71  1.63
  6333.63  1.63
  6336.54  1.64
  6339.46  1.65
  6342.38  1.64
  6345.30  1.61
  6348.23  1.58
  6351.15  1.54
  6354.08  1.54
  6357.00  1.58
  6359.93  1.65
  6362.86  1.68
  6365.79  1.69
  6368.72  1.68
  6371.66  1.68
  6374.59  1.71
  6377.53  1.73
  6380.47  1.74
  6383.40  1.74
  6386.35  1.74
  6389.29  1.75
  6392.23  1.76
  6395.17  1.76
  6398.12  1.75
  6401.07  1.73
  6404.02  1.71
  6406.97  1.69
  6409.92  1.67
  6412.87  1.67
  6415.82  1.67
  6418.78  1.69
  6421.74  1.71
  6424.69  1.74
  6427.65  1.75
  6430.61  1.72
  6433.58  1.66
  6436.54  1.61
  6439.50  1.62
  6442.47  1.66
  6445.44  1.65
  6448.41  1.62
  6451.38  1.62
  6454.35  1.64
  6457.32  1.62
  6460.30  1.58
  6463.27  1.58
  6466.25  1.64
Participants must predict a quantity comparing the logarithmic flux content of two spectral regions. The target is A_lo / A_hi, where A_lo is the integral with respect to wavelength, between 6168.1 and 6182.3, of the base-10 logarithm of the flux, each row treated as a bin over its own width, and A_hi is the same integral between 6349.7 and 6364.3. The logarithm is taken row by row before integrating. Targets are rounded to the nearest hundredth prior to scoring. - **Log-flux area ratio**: 0.99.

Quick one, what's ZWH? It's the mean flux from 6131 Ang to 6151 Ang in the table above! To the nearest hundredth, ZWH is 1.64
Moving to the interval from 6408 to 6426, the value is 1.69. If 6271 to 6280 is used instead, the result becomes 1.71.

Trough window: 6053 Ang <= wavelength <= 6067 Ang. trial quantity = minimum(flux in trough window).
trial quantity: 1.93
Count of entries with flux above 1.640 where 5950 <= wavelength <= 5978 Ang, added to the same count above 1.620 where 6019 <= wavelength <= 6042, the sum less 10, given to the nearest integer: 6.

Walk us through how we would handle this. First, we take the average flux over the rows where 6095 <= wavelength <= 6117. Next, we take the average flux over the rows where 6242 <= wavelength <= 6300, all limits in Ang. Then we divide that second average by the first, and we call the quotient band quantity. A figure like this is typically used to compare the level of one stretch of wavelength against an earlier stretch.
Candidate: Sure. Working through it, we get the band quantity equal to 0.96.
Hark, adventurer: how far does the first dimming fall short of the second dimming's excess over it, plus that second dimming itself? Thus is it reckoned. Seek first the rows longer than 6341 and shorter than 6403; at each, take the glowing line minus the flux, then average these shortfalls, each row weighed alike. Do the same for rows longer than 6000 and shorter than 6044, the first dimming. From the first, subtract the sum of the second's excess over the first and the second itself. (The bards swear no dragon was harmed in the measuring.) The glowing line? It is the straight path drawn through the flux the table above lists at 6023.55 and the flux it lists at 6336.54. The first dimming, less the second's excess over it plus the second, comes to 0.17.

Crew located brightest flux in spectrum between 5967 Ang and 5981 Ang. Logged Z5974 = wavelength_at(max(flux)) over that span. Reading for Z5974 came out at 5968.32 Ang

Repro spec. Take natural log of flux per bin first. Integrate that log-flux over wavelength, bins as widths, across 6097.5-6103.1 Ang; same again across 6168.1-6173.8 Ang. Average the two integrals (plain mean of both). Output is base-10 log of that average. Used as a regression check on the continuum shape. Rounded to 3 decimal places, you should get 0.452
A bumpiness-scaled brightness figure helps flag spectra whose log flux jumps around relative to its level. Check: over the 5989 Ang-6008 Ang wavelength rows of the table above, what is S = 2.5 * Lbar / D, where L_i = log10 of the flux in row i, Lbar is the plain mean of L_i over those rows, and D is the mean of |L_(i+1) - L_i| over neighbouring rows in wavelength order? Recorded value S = 223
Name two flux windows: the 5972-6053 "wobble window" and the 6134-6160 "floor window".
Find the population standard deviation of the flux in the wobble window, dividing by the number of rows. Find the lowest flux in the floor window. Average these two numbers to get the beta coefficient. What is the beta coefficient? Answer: 0.755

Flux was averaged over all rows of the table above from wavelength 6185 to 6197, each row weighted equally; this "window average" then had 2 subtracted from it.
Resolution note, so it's -0.40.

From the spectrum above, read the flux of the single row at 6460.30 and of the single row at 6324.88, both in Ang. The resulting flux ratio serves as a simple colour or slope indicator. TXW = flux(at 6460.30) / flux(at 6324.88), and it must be 0.97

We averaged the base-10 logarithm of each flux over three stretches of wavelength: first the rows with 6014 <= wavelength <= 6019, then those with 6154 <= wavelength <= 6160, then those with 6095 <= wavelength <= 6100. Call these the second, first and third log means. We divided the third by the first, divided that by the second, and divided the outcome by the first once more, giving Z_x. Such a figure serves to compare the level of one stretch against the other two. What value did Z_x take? 29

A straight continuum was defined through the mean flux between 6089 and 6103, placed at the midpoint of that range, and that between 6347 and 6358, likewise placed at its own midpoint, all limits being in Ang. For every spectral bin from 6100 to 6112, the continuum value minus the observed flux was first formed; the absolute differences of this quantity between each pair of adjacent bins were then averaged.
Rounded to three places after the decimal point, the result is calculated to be 0.013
